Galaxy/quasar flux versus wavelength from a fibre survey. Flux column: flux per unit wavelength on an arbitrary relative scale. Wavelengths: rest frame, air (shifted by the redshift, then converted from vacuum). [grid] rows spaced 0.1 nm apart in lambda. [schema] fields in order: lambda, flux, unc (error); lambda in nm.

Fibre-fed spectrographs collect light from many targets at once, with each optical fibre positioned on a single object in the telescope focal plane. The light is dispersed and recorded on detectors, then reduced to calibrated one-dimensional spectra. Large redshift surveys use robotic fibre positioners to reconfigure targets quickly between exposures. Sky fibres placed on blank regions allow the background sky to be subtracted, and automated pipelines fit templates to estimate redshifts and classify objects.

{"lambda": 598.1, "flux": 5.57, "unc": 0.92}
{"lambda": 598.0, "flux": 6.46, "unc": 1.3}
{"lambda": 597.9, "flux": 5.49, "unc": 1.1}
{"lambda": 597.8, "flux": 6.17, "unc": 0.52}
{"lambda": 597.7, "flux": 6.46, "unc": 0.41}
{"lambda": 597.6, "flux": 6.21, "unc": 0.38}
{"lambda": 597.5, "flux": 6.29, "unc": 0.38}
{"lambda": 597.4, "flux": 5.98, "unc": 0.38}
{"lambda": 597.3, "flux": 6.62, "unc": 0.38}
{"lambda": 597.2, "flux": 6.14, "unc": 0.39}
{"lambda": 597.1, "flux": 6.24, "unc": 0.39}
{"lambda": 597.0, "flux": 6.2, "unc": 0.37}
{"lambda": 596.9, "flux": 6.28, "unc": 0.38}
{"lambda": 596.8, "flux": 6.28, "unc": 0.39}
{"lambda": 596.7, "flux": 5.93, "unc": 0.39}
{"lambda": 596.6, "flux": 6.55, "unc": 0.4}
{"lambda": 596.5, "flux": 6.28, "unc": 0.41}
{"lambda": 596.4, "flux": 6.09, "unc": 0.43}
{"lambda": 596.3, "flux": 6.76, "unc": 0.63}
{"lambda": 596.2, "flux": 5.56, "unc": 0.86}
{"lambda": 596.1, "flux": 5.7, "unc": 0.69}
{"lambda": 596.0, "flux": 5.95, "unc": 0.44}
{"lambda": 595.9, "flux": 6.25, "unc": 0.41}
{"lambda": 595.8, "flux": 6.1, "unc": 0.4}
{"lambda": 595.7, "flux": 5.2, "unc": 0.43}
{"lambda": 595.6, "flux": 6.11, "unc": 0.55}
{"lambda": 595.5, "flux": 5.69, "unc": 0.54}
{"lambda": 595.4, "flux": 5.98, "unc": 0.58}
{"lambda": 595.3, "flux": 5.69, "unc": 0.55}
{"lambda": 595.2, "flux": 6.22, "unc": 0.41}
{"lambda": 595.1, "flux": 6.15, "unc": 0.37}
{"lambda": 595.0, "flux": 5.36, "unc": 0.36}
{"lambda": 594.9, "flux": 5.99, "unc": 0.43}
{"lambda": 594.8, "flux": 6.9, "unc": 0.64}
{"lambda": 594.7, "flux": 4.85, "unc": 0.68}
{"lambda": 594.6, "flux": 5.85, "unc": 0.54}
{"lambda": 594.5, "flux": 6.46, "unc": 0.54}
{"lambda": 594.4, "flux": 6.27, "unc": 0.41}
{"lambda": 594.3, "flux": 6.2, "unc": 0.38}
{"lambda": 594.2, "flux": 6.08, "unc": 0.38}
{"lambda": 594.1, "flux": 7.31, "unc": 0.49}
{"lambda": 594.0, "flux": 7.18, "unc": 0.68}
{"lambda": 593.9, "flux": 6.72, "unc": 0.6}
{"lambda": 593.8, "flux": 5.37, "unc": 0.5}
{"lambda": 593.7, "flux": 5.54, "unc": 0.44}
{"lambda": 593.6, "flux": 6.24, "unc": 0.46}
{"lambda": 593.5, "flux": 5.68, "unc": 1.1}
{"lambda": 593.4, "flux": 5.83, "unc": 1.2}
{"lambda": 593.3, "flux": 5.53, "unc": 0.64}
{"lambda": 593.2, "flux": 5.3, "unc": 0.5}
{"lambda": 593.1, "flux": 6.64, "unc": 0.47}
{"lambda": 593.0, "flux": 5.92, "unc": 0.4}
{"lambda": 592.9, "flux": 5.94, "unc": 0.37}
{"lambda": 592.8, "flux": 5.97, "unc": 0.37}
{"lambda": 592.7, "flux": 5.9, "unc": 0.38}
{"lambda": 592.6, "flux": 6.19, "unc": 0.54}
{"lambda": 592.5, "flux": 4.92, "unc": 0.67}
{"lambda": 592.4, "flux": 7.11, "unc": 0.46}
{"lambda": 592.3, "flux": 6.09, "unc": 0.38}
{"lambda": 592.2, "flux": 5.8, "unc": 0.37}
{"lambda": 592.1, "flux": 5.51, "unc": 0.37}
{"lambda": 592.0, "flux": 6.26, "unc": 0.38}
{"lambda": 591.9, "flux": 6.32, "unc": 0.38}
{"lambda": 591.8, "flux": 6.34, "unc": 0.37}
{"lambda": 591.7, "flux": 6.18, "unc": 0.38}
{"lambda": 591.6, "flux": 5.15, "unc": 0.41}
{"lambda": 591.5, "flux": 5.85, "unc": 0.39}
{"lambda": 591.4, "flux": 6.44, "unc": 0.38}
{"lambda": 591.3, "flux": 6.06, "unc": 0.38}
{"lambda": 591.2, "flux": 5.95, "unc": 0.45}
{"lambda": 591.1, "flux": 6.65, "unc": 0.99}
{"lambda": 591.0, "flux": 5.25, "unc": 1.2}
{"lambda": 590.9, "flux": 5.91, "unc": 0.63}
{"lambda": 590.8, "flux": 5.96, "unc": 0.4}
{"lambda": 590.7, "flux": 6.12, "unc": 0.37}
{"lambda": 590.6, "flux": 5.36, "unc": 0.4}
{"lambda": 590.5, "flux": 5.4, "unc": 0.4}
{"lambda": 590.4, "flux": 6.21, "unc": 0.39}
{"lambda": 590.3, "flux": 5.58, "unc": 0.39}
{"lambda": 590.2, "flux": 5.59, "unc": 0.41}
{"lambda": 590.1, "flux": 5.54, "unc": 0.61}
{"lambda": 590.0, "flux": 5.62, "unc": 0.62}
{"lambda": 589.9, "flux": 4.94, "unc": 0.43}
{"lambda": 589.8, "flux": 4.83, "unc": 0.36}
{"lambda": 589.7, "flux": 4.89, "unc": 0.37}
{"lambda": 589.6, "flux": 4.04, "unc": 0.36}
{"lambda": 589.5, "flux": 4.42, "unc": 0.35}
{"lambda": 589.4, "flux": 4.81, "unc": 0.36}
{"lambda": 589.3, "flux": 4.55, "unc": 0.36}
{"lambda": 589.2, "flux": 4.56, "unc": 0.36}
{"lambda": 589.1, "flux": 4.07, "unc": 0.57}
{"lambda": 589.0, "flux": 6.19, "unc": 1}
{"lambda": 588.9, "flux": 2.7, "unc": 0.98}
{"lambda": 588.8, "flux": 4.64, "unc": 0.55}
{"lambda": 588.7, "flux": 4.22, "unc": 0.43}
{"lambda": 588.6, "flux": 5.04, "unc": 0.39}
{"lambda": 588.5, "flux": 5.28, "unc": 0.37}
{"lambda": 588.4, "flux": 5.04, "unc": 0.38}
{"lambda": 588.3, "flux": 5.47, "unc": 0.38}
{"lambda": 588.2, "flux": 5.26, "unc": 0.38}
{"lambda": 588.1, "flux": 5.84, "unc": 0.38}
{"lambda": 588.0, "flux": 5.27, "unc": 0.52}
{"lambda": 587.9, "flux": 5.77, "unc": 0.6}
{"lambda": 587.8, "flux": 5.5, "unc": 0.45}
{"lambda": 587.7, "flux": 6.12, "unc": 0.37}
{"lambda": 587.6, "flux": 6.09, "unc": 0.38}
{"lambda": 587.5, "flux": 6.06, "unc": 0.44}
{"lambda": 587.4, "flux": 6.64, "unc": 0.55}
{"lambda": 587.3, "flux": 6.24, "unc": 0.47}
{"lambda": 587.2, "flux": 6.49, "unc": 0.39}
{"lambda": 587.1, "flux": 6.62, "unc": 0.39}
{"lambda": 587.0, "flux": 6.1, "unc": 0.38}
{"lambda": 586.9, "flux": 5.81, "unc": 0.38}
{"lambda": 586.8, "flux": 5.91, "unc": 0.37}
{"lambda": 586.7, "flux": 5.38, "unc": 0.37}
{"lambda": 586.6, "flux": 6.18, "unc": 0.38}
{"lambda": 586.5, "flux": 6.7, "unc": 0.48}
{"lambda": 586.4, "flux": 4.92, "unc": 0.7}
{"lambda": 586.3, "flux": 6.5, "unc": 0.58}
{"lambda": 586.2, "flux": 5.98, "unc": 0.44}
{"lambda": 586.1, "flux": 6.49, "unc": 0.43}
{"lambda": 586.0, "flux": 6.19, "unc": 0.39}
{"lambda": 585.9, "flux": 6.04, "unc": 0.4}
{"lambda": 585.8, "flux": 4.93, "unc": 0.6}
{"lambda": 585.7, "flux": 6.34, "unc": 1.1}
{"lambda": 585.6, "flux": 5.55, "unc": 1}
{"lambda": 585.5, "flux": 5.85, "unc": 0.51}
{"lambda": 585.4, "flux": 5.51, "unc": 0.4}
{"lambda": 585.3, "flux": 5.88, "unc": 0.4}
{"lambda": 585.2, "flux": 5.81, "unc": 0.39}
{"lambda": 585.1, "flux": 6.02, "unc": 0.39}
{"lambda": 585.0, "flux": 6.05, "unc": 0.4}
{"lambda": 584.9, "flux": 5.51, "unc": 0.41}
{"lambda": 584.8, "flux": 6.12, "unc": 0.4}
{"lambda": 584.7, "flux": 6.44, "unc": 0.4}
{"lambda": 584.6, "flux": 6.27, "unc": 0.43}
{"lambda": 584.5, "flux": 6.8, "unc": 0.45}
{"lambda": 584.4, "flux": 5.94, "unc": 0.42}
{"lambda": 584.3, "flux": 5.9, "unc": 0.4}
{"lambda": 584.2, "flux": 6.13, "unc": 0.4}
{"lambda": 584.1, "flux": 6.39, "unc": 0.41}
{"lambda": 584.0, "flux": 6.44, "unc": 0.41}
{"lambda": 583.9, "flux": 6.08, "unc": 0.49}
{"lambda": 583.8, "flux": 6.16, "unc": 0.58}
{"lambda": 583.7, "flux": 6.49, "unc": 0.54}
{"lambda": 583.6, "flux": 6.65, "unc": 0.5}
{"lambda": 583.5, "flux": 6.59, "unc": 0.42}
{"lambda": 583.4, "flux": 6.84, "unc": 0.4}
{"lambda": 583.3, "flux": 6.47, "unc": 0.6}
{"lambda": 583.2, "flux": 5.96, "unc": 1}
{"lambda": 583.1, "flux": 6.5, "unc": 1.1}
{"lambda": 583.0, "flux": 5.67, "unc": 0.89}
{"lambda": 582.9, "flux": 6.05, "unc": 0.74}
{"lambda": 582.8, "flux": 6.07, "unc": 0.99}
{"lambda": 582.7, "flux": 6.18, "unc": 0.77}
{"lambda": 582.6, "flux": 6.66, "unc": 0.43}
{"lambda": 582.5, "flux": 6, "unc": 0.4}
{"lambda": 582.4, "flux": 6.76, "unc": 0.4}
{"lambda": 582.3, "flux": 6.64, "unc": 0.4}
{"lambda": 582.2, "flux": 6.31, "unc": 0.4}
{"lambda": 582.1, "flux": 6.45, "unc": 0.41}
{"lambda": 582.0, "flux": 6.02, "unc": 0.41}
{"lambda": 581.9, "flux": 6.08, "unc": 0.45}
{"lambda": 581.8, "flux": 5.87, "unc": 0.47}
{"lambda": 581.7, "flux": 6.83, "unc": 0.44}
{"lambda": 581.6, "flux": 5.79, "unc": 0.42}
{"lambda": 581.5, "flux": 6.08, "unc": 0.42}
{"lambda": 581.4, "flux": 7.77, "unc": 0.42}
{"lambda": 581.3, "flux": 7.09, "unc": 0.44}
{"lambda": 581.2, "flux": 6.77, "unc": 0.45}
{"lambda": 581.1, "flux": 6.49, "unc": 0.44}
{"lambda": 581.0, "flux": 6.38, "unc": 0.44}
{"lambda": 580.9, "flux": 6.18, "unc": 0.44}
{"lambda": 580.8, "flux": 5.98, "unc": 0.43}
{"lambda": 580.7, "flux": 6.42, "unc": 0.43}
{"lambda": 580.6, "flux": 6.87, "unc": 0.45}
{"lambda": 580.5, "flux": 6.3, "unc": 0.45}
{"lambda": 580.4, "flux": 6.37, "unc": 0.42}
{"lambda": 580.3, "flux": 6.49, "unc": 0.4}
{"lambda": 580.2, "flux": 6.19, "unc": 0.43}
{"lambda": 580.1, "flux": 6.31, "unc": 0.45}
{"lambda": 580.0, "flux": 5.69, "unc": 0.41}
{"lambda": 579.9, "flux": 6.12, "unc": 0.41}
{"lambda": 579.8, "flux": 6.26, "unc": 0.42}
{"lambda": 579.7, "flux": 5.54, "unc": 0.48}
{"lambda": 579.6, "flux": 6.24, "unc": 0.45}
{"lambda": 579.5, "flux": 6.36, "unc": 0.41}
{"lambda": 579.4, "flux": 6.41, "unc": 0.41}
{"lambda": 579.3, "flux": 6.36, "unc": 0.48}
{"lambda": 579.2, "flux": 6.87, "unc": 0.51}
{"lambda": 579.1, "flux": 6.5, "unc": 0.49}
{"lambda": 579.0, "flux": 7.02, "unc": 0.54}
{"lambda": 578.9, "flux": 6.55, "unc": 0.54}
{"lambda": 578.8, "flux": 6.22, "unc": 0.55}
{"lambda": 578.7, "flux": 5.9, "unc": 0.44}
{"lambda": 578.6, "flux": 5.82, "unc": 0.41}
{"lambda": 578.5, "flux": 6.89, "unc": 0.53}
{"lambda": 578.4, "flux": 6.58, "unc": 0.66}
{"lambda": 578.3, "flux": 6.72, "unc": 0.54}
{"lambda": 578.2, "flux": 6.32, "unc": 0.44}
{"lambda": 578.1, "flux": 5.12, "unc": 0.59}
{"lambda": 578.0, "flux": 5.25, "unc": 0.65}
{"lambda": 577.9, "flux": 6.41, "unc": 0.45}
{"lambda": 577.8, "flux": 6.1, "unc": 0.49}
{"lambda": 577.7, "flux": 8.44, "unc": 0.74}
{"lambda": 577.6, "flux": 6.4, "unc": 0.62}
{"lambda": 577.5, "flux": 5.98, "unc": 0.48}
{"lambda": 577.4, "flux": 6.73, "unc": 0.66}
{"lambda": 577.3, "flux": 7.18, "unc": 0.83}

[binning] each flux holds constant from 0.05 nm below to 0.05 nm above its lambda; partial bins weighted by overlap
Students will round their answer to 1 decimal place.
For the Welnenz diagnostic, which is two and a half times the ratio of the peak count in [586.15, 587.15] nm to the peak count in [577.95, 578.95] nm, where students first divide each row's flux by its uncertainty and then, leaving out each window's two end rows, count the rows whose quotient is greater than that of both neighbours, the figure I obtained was 2.5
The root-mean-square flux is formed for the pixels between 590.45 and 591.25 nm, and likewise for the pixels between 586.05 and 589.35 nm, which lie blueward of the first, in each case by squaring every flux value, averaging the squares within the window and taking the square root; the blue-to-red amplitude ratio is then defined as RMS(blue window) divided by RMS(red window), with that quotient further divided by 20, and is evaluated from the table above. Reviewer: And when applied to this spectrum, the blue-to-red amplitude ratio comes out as 0.048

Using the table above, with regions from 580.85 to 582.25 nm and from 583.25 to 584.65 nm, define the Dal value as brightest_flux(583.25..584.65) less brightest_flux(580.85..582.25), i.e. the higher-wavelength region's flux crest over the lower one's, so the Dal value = -0.93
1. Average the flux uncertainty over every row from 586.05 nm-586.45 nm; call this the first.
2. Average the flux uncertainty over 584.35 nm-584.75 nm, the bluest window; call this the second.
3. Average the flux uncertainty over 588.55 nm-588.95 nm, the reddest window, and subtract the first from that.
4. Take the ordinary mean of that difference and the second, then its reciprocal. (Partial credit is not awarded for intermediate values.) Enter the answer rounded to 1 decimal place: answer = 4.2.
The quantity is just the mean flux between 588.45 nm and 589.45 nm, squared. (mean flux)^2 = 21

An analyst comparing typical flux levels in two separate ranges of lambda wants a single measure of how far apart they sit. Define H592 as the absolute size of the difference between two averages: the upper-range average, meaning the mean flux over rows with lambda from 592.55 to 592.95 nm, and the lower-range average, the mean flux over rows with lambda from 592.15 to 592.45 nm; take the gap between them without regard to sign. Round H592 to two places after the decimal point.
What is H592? 0.33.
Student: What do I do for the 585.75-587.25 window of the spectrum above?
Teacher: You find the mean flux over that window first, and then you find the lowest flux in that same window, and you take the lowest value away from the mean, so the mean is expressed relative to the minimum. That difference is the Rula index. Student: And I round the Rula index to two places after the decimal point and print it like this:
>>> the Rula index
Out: 1.10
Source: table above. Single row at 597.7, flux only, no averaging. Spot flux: 6.46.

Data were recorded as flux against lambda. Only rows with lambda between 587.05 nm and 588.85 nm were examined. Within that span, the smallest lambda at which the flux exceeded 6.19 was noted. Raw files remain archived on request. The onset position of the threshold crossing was 587.1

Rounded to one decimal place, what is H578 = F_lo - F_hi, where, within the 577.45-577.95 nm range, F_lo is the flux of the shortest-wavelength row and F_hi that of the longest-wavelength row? -0.4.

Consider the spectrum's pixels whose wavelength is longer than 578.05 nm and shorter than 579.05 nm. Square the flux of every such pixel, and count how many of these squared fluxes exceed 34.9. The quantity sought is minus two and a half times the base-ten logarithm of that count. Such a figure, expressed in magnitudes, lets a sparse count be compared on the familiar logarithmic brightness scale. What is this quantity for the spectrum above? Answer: -2.11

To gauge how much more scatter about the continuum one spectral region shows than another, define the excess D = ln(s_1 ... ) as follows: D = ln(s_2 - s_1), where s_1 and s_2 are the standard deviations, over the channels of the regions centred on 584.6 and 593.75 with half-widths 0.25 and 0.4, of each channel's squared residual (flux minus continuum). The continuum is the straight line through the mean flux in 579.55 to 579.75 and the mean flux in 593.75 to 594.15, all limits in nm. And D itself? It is -1.0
